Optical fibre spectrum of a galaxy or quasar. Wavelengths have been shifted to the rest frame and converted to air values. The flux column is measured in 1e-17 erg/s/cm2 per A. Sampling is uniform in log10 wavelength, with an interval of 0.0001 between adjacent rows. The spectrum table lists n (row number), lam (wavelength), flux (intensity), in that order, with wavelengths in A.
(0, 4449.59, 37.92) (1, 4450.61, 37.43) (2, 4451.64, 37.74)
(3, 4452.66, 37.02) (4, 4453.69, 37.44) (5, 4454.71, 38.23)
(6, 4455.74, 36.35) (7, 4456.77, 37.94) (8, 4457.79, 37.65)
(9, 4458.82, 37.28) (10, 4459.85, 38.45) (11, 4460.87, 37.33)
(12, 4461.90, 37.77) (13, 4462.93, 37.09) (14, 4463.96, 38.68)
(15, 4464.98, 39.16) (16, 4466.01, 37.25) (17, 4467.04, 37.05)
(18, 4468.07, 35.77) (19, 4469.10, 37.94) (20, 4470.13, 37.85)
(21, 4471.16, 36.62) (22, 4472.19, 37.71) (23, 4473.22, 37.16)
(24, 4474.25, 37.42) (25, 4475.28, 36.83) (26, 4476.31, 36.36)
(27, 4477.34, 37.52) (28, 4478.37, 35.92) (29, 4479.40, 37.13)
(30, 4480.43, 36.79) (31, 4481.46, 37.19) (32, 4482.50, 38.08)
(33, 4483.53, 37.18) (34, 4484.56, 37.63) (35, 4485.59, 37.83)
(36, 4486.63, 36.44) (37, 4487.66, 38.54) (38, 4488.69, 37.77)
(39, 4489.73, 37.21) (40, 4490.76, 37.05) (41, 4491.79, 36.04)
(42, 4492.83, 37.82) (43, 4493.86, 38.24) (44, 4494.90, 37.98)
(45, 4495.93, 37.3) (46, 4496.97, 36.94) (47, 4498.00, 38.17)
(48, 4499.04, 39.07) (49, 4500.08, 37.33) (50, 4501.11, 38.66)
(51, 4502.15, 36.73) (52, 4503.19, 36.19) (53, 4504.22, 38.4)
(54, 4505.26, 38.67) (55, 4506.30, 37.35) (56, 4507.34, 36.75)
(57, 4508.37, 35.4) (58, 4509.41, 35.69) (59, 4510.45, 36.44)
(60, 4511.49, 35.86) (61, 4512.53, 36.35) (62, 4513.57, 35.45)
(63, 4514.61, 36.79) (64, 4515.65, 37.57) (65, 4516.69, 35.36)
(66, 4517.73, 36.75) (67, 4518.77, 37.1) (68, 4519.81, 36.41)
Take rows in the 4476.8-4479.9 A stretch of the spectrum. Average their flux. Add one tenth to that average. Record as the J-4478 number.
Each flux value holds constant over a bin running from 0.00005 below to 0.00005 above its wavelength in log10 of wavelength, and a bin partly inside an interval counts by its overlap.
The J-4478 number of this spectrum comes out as 37.0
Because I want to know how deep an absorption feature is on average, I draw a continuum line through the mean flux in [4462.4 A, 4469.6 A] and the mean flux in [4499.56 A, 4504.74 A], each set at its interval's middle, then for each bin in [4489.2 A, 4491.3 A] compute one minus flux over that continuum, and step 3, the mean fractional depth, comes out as 0.010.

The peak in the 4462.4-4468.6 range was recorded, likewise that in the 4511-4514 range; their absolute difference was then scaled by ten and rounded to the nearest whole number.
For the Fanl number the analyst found 28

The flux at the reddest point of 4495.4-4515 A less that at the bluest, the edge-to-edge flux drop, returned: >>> -0.51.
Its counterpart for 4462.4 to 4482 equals 0.10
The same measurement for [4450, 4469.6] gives 0.51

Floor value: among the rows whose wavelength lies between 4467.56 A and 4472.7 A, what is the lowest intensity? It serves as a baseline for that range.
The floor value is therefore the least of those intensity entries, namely 35.77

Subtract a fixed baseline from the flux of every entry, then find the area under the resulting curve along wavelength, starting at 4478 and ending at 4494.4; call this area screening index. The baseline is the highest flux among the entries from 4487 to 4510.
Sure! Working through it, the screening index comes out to -29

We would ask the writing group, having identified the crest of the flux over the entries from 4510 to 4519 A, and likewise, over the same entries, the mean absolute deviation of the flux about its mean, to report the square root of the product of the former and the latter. 4.7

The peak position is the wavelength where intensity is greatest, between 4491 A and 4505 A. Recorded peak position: 4499.04 A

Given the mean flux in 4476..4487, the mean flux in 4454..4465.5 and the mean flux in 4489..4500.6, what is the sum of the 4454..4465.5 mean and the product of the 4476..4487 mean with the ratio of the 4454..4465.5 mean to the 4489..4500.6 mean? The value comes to 75.2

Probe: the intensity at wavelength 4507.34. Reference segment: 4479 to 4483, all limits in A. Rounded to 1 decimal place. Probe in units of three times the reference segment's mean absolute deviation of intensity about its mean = 31.3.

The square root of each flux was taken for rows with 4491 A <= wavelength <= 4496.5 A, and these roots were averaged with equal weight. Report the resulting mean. 6.12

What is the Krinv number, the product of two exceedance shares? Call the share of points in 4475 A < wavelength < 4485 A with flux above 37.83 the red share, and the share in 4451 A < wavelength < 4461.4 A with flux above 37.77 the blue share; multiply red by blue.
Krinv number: 0.03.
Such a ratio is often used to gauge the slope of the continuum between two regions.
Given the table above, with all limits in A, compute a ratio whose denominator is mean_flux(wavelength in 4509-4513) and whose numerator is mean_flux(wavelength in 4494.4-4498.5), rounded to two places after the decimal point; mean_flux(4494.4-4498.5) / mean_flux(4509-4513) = 1.04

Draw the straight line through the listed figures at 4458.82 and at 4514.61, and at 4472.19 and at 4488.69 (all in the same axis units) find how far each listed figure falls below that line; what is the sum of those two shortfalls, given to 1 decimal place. -1.3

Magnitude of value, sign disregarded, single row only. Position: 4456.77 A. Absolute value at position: 37.9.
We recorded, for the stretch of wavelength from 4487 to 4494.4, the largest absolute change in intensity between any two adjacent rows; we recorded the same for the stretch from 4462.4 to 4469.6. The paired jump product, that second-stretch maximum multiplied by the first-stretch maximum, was 3.9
